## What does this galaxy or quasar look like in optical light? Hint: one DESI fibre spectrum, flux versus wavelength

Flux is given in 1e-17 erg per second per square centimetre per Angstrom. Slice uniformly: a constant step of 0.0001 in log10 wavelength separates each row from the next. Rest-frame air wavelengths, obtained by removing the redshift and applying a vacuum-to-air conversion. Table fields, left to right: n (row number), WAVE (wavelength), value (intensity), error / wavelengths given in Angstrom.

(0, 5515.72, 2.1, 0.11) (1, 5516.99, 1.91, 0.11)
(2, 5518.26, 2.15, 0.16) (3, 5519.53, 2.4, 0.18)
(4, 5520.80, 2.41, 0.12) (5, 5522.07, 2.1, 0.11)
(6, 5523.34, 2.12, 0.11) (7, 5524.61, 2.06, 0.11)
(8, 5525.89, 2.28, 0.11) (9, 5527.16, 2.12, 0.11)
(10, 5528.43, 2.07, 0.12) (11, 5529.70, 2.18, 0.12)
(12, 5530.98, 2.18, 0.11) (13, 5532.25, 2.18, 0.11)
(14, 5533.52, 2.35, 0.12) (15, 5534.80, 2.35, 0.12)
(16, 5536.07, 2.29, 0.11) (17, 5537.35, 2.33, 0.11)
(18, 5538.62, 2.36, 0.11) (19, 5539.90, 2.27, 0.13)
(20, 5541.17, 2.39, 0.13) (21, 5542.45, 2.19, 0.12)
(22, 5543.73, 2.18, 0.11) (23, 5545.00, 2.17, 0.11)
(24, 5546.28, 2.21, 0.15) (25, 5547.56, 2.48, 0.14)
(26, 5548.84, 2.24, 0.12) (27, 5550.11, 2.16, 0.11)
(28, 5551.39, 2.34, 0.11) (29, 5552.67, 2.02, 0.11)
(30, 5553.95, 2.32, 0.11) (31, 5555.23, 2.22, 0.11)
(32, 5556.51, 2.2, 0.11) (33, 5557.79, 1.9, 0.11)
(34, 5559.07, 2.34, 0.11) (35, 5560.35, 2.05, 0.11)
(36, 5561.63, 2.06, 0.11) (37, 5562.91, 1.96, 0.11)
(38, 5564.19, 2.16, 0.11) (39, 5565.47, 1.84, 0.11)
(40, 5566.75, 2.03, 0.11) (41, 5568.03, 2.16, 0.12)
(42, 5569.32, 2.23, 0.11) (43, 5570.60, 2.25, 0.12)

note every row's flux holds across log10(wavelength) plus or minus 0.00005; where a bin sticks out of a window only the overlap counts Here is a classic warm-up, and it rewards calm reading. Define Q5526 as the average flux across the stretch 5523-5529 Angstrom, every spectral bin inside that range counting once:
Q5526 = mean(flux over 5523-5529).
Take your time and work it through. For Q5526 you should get 2.13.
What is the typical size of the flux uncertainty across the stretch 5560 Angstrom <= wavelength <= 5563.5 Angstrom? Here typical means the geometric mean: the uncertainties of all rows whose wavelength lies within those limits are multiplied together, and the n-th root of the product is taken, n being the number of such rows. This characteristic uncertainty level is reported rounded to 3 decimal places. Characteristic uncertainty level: 0.110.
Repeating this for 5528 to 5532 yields 0.117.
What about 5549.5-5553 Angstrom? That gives 0.110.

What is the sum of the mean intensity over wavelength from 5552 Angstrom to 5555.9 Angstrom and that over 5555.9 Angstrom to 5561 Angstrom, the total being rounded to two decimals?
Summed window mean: 4.31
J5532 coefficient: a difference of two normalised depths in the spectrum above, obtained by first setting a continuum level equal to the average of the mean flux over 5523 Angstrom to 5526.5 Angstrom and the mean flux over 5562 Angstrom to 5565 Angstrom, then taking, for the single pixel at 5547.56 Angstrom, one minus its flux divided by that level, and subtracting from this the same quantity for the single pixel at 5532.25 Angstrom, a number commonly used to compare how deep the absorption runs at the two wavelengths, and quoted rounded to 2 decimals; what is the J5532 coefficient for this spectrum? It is -0.14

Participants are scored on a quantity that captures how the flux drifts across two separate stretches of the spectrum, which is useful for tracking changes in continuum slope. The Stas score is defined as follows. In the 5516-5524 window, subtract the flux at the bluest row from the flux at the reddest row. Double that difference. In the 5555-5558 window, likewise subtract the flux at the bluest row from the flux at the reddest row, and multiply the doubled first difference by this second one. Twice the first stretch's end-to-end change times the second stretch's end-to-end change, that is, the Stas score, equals -0.13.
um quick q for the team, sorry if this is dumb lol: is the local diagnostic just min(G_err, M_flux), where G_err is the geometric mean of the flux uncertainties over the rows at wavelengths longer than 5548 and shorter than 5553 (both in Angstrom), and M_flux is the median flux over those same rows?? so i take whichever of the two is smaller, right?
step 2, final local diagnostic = 0.112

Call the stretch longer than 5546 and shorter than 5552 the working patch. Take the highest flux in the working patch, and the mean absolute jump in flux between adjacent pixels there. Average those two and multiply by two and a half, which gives 3.34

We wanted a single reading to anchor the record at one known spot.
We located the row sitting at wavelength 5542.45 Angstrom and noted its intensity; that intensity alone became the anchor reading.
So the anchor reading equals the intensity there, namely 2.19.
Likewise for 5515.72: 2.1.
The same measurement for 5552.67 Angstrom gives 2.02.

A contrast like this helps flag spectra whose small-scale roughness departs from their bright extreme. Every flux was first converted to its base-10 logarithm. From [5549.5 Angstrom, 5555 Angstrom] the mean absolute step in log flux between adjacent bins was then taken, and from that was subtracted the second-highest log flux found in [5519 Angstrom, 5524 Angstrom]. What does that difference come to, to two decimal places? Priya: -0.33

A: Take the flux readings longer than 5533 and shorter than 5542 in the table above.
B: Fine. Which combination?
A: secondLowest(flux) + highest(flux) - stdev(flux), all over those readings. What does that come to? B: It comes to 4.64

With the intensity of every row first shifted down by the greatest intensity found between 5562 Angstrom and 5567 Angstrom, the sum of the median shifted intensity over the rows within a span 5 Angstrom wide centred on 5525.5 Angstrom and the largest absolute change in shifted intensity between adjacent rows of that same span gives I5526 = 0.18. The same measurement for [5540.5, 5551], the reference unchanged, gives 0.31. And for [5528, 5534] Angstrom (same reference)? 0.19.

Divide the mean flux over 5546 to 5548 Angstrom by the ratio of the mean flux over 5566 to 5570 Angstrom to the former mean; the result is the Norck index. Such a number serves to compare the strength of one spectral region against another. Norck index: 2.6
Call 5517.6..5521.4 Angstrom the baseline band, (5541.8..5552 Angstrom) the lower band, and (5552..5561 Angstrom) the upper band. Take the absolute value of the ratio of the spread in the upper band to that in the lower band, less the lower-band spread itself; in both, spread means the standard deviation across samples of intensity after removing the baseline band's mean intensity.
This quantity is 1.37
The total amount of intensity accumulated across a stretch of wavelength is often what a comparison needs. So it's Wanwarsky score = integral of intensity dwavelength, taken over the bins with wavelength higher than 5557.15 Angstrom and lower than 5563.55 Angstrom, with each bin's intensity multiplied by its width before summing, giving 13.2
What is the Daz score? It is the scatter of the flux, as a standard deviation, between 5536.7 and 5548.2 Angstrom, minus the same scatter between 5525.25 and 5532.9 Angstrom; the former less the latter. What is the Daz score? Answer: 0.04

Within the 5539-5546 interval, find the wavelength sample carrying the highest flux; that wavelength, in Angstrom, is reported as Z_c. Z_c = 5541.17 Angstrom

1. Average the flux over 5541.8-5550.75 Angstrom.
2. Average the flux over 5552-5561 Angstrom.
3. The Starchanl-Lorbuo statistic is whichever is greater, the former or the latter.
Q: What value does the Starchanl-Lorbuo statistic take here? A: 2.23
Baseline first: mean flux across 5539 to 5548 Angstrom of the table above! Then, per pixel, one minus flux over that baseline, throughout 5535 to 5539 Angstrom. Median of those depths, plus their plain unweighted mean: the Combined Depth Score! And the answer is -0.05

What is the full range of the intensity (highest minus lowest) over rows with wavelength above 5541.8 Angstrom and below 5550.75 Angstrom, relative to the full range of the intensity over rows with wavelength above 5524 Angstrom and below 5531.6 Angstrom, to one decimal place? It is 1.5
